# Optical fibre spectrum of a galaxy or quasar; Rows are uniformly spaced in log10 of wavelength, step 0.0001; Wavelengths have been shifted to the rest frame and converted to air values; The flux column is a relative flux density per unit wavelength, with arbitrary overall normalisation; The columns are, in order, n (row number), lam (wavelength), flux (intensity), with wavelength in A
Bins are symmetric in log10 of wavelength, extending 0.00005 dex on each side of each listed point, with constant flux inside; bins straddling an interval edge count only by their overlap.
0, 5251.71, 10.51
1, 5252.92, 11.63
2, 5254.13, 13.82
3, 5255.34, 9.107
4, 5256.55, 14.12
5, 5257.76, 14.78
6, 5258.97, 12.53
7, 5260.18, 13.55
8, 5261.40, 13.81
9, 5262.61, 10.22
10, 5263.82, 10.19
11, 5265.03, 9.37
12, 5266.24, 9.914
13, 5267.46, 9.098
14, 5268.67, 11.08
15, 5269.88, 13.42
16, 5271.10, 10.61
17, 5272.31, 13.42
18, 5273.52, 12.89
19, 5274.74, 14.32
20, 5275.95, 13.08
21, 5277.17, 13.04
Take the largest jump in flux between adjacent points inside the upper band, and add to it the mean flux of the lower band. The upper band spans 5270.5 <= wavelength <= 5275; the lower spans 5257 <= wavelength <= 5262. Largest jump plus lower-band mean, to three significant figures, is 16.5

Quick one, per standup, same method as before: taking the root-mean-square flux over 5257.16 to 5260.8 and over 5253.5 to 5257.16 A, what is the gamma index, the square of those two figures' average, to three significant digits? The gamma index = 172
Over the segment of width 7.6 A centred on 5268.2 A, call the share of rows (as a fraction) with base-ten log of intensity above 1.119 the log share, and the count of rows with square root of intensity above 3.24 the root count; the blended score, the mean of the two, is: 1.6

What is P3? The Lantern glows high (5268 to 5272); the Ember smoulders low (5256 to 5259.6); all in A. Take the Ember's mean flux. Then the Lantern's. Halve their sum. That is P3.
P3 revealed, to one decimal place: 12.8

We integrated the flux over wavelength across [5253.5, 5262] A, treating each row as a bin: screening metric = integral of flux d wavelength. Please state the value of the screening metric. 111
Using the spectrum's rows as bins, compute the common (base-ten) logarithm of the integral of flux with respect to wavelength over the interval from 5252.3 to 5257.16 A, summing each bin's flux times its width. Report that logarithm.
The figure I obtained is 1.77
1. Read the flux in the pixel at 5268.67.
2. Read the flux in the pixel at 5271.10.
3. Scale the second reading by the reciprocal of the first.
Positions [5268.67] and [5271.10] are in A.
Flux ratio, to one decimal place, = 1.0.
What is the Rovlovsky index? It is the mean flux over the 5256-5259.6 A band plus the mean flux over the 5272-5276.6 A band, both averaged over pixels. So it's 27.2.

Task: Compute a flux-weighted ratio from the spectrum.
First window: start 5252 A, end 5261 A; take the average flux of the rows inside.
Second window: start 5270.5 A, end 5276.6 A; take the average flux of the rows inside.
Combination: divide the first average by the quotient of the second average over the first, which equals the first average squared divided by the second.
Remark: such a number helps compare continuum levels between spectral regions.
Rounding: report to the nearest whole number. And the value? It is 13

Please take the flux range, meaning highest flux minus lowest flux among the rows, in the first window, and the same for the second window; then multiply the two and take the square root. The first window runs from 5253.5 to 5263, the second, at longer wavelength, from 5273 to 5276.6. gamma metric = 2.85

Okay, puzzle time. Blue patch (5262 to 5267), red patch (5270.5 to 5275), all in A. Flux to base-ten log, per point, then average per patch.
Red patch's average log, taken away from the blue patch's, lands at -0.11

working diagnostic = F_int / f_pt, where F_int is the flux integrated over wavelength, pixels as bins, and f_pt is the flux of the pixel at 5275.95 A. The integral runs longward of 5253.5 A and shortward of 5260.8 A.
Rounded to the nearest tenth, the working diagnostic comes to 7.2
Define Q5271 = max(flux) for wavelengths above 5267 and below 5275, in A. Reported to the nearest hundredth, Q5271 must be 14.32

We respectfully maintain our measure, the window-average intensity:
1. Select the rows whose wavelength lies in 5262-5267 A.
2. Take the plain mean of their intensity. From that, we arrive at 9.9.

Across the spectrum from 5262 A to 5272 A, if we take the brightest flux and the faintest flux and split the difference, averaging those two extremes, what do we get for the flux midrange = 11.3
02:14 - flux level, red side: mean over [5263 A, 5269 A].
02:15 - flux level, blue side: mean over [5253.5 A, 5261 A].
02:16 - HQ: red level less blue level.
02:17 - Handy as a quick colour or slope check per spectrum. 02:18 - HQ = -3.1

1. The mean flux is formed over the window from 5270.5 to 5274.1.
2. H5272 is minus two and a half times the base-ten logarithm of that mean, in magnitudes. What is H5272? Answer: -2.73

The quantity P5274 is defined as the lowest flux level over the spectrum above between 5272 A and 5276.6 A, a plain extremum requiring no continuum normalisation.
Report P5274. 12.89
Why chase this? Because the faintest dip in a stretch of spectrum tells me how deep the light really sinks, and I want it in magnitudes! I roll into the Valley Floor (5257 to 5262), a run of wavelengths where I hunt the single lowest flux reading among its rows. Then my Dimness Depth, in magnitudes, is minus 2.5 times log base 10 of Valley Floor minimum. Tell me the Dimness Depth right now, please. -2.74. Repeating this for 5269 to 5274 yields -2.56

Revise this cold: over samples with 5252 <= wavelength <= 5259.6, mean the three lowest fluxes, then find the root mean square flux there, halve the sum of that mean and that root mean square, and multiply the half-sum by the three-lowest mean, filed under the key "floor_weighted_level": 132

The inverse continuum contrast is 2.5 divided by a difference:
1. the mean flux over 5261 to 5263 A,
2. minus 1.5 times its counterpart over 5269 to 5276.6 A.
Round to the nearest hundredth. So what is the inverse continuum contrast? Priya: -0.34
